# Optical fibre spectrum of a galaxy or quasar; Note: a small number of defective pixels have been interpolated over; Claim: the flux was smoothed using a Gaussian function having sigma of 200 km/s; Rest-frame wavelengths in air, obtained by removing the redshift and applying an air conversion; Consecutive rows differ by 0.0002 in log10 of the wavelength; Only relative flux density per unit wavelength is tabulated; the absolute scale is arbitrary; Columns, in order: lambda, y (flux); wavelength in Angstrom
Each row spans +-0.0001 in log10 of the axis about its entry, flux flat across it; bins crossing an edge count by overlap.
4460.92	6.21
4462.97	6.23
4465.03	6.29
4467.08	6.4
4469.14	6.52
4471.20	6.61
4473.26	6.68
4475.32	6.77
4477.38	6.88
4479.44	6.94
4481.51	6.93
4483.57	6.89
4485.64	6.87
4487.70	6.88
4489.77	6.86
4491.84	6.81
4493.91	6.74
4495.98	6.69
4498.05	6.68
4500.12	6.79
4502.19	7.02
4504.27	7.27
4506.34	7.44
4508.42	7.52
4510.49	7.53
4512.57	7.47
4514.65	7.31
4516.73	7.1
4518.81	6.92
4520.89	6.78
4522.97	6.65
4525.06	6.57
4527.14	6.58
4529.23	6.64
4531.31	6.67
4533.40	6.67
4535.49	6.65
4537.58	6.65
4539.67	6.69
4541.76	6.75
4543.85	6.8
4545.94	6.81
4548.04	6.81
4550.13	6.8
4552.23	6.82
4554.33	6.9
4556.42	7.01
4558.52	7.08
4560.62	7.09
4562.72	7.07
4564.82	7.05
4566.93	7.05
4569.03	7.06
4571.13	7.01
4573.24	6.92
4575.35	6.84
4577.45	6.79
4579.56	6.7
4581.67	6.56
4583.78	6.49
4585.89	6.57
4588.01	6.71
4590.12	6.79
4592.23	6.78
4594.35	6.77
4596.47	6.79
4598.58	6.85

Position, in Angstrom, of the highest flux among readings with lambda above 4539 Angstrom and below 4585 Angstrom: 4560.62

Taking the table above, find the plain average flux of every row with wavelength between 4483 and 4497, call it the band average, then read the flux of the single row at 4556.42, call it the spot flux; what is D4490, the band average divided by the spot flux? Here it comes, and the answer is 0.97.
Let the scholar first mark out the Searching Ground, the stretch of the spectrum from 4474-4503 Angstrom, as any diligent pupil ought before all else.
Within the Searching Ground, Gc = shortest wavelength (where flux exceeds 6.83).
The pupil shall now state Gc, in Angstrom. 4477.38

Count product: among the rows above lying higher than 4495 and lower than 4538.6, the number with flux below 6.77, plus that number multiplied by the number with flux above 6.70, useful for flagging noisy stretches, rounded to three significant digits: 120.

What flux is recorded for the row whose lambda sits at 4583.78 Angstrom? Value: 6.49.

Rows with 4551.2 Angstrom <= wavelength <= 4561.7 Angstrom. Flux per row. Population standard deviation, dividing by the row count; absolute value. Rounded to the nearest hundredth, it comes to 0.10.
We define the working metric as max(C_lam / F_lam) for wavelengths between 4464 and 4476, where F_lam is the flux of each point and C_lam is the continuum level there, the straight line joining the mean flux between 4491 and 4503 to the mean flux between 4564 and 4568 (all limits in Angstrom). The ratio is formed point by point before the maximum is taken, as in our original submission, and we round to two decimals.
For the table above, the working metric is 1.06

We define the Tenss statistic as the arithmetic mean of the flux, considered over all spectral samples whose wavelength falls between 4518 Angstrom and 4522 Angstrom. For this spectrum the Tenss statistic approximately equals 6.85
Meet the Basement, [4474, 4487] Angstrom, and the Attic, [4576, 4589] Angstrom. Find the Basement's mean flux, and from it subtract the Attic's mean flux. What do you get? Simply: 0.2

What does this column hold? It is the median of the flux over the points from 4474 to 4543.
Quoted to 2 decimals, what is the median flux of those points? 6.81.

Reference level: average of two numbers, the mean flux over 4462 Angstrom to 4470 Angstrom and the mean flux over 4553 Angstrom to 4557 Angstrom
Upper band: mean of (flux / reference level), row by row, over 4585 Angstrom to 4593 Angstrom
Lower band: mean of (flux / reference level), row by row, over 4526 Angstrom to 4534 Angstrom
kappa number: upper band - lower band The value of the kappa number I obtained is 0.011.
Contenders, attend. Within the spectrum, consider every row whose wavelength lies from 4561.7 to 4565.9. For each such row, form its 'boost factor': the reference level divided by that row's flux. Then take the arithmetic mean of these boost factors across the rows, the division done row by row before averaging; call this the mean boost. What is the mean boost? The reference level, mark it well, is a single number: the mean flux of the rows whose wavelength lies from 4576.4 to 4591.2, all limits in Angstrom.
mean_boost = 0.94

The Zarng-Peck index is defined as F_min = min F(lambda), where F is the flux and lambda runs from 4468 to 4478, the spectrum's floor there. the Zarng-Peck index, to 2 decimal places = 6.52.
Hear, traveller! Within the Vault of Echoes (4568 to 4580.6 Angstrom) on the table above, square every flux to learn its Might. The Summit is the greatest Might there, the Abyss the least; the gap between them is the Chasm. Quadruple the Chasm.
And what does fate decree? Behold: 20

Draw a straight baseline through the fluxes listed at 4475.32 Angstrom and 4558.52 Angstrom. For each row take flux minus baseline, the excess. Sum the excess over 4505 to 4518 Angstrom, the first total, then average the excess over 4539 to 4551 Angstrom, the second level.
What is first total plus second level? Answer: 2.7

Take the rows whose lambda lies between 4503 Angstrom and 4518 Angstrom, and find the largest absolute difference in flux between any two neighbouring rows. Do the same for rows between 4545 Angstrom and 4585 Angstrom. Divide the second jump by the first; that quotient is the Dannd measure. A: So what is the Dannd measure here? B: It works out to 0.67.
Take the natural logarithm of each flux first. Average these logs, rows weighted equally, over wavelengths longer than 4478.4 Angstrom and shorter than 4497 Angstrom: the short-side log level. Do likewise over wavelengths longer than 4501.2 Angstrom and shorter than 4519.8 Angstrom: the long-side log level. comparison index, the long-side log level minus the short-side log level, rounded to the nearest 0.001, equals 0.062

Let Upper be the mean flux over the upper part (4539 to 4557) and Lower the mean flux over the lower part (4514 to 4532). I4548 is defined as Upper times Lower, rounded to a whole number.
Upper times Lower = 46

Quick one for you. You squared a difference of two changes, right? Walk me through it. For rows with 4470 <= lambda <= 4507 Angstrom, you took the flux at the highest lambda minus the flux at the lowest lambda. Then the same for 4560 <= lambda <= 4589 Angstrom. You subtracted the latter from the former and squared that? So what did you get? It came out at 1.5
